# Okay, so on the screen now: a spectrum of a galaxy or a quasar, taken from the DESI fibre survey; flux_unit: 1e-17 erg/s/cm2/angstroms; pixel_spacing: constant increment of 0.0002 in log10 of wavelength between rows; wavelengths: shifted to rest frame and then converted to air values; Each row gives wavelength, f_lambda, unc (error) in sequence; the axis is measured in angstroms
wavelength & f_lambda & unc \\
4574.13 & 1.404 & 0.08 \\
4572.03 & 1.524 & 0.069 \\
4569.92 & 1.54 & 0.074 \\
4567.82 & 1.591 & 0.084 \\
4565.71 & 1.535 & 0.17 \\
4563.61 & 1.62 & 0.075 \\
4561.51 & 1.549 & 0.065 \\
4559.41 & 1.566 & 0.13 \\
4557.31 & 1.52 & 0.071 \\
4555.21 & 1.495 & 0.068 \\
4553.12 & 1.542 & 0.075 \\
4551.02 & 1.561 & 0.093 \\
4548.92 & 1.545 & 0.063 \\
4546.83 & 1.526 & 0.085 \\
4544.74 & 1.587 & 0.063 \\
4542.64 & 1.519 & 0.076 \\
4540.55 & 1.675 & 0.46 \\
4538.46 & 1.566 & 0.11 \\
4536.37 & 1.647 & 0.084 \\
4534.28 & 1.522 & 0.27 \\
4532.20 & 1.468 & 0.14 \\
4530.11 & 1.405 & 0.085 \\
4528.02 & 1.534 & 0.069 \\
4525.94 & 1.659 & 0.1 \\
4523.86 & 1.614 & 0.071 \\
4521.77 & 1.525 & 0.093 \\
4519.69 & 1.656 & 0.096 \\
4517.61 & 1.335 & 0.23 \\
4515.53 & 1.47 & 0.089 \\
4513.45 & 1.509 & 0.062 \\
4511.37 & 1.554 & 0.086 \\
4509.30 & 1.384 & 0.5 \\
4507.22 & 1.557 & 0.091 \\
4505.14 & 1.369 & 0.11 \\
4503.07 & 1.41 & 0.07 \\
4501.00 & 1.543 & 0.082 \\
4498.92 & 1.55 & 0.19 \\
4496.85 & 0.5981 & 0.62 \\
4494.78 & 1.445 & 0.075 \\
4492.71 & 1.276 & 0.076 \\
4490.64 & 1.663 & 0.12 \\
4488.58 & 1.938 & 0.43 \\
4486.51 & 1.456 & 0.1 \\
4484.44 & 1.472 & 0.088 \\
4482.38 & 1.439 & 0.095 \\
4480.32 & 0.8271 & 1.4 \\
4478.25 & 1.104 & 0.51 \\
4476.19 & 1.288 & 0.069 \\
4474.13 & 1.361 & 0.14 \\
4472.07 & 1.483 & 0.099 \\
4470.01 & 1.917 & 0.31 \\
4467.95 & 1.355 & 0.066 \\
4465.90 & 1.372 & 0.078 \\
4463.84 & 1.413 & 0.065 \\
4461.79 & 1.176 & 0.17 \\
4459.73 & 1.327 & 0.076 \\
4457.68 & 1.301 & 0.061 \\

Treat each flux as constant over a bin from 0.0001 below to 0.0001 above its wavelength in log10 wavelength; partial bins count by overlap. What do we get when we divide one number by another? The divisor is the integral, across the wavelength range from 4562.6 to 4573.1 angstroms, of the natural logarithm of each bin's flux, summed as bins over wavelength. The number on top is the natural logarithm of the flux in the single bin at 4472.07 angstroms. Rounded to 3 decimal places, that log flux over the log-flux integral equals 0.084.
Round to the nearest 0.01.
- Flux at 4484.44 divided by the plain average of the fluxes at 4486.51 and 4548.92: 0.98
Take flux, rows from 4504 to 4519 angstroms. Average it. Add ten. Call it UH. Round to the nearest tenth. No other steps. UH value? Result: 11.5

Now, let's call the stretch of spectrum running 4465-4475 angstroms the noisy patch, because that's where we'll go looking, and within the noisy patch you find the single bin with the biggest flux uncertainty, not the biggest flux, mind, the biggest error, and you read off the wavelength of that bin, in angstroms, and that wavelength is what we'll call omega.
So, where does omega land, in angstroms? 4470.01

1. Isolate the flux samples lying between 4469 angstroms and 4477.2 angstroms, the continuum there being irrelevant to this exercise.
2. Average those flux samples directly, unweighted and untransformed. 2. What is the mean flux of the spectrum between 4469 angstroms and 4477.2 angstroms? 1.51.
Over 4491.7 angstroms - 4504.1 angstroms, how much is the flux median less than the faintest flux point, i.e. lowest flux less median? -0.83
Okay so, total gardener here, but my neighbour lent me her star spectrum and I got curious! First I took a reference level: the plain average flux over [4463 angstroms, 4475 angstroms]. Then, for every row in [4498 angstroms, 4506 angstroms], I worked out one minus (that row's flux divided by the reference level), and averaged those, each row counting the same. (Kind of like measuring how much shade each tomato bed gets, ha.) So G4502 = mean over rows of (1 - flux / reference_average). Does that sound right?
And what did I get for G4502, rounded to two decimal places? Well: 0.01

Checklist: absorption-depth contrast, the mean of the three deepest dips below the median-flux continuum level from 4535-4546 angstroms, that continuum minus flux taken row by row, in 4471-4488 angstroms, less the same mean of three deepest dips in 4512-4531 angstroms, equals 0.33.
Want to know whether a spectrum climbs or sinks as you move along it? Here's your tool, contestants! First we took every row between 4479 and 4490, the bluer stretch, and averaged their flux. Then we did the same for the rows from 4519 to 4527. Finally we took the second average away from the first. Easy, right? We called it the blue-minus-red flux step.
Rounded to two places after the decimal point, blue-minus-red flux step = -0.19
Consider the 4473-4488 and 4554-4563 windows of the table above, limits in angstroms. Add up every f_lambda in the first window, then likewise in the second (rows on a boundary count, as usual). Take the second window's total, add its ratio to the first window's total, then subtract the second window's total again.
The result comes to 0.7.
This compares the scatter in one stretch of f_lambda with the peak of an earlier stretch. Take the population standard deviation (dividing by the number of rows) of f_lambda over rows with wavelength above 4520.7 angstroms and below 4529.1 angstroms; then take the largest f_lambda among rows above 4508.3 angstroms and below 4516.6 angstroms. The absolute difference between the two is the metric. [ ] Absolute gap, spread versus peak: 1.50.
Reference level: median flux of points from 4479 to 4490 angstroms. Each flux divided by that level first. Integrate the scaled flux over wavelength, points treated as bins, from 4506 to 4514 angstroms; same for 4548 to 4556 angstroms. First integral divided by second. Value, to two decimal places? 0.97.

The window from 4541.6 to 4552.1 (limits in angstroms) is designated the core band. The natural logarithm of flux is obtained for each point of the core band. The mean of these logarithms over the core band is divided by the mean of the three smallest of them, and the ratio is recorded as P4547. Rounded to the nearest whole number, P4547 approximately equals 1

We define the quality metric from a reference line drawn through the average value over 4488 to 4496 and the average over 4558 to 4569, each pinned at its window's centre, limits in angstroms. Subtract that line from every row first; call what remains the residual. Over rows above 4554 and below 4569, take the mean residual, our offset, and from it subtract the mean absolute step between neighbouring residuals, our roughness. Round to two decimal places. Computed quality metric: -0.07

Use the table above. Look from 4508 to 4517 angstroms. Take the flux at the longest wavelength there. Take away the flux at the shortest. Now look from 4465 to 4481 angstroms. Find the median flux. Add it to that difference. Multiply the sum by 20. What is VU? 28.9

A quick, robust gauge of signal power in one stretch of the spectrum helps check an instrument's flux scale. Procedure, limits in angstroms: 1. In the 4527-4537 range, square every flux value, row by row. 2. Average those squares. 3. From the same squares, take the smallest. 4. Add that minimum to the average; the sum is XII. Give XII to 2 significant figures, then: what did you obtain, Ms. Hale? 4.3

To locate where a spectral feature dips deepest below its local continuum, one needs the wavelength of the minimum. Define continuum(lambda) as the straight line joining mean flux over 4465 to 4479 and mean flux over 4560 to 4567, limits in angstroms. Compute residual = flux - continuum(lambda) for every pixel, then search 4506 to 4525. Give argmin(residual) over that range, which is 4517.61 angstroms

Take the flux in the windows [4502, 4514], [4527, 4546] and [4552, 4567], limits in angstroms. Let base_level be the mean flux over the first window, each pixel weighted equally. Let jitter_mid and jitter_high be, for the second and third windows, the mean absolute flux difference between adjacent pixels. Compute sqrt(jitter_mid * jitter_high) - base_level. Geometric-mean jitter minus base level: -1.39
